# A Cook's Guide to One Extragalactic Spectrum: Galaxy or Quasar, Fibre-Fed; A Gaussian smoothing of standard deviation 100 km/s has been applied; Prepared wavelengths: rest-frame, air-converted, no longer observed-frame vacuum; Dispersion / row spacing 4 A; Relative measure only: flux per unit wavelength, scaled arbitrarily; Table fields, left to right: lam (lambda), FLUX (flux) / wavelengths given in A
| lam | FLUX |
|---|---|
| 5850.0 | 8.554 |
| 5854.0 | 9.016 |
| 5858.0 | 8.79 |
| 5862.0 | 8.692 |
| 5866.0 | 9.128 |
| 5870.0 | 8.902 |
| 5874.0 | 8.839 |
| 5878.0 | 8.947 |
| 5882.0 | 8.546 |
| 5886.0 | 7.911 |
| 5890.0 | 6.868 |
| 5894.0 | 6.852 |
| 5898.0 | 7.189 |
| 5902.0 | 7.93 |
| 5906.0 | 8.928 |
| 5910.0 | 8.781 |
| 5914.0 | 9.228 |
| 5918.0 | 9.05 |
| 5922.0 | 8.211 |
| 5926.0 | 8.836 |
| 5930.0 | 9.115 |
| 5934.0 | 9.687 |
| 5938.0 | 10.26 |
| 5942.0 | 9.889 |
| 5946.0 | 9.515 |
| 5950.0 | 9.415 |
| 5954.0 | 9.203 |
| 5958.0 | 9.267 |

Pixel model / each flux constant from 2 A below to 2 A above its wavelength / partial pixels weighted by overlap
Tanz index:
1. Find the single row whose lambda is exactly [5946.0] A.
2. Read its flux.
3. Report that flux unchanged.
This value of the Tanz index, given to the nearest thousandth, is 9.515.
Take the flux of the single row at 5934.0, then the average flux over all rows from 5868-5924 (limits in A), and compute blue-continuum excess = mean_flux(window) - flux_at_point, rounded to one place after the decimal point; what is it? -1.4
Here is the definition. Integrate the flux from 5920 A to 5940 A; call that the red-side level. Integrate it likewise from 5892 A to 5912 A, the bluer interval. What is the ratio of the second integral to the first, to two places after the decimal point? 0.86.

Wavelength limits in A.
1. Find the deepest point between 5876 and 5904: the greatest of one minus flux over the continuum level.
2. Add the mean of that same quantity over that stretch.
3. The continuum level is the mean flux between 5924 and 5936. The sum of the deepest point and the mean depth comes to 0.42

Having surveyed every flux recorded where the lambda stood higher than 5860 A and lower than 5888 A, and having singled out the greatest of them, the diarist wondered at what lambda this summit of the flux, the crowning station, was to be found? 5866.0 A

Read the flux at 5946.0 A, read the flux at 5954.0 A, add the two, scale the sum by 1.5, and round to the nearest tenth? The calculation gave 28.1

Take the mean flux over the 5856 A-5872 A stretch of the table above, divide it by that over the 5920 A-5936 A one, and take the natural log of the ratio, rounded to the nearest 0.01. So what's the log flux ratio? -0.01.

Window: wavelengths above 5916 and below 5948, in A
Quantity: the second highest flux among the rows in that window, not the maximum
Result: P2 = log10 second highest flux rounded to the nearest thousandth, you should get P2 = 0.995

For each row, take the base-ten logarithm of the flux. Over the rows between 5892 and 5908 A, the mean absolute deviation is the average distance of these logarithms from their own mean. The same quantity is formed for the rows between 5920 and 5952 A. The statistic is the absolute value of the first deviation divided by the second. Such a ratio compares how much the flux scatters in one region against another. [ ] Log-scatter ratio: 1.7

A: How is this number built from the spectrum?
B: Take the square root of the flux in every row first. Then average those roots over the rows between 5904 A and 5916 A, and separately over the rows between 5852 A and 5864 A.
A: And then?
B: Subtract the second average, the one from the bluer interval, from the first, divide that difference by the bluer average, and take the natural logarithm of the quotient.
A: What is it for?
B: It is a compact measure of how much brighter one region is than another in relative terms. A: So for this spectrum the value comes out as -4.8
